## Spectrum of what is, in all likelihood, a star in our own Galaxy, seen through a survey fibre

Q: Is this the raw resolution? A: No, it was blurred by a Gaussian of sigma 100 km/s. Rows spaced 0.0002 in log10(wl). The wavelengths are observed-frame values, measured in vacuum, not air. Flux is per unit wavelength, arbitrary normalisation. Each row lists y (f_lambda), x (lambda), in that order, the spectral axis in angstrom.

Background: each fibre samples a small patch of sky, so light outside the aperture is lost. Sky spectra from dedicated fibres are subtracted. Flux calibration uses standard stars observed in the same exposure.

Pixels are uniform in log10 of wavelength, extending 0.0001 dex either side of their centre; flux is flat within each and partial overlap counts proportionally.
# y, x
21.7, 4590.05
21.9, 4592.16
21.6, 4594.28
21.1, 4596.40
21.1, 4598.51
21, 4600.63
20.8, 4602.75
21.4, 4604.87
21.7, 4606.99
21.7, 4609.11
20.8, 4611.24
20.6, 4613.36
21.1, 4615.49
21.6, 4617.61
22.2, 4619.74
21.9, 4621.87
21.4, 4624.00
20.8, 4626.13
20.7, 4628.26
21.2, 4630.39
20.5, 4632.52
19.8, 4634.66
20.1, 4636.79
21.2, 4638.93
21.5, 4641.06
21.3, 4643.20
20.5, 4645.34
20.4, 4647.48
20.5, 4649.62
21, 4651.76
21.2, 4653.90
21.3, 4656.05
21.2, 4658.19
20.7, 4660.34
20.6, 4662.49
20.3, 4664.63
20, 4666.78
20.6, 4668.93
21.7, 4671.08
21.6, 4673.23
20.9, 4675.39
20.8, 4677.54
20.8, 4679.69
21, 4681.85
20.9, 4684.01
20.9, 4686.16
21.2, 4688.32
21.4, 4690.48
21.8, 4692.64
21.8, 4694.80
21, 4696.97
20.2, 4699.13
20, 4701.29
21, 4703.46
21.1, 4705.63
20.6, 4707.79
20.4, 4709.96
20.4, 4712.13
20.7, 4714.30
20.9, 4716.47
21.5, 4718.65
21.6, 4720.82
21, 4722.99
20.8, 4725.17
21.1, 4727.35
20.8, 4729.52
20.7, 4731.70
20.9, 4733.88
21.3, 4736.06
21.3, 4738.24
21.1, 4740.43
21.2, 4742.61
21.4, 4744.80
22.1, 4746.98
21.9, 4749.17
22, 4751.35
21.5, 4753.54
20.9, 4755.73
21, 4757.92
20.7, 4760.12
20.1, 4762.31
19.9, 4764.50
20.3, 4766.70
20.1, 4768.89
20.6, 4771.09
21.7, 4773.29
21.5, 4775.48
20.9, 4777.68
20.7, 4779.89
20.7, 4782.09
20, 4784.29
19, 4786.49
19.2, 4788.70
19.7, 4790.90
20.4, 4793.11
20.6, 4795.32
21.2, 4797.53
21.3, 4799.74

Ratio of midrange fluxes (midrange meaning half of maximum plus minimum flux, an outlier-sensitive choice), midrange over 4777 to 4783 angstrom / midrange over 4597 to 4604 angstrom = 0.99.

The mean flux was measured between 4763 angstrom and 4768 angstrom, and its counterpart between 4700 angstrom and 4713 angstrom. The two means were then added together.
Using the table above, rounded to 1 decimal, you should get 40.7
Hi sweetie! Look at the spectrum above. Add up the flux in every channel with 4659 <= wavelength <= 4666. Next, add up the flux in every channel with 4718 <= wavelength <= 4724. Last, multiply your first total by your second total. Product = 3949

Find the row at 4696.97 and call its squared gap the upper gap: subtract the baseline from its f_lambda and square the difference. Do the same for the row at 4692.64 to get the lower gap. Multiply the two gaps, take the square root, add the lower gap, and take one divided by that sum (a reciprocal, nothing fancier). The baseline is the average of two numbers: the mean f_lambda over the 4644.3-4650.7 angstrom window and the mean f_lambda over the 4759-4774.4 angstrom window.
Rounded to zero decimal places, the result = 0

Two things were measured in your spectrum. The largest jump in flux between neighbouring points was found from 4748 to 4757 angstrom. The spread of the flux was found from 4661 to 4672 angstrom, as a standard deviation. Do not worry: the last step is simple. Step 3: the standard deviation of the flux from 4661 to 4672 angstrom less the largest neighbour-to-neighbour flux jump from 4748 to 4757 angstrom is 0.0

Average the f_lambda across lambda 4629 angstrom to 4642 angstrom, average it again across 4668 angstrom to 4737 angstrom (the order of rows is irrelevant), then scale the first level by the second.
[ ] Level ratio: 0.99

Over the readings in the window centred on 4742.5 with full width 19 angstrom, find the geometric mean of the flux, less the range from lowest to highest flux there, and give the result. 20.3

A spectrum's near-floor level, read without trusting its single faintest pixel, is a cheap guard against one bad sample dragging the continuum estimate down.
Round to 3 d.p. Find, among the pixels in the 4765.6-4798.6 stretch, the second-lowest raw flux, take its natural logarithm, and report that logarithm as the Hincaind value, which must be 2.955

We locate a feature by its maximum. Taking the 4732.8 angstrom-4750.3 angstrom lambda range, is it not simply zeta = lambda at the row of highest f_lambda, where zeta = 4746.98 angstrom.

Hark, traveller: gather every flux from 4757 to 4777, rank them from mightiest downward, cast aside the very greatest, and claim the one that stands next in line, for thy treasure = 21.5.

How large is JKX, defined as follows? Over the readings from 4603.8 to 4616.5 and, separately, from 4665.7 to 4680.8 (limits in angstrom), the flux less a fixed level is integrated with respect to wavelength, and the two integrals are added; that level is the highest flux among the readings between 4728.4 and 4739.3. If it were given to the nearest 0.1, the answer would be -6.9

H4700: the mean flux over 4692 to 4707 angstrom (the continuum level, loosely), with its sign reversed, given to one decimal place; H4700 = -21.0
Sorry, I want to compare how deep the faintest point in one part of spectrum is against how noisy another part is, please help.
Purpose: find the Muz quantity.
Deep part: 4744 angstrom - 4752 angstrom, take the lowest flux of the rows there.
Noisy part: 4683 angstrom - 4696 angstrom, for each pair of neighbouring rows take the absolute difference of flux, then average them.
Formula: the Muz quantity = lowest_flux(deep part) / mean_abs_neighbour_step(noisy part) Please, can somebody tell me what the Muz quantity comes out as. 119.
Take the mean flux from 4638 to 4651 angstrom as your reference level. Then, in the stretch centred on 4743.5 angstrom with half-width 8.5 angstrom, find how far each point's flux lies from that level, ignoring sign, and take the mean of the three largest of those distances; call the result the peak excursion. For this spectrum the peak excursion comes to 1.1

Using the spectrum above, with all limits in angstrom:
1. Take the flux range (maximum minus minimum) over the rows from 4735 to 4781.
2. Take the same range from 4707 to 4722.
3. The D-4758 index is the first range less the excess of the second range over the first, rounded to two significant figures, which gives 3.2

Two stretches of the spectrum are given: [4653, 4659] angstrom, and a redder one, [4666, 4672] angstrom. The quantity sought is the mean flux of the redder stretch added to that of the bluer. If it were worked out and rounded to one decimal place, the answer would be 42.0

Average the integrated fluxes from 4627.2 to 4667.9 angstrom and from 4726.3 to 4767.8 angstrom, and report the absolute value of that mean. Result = 859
